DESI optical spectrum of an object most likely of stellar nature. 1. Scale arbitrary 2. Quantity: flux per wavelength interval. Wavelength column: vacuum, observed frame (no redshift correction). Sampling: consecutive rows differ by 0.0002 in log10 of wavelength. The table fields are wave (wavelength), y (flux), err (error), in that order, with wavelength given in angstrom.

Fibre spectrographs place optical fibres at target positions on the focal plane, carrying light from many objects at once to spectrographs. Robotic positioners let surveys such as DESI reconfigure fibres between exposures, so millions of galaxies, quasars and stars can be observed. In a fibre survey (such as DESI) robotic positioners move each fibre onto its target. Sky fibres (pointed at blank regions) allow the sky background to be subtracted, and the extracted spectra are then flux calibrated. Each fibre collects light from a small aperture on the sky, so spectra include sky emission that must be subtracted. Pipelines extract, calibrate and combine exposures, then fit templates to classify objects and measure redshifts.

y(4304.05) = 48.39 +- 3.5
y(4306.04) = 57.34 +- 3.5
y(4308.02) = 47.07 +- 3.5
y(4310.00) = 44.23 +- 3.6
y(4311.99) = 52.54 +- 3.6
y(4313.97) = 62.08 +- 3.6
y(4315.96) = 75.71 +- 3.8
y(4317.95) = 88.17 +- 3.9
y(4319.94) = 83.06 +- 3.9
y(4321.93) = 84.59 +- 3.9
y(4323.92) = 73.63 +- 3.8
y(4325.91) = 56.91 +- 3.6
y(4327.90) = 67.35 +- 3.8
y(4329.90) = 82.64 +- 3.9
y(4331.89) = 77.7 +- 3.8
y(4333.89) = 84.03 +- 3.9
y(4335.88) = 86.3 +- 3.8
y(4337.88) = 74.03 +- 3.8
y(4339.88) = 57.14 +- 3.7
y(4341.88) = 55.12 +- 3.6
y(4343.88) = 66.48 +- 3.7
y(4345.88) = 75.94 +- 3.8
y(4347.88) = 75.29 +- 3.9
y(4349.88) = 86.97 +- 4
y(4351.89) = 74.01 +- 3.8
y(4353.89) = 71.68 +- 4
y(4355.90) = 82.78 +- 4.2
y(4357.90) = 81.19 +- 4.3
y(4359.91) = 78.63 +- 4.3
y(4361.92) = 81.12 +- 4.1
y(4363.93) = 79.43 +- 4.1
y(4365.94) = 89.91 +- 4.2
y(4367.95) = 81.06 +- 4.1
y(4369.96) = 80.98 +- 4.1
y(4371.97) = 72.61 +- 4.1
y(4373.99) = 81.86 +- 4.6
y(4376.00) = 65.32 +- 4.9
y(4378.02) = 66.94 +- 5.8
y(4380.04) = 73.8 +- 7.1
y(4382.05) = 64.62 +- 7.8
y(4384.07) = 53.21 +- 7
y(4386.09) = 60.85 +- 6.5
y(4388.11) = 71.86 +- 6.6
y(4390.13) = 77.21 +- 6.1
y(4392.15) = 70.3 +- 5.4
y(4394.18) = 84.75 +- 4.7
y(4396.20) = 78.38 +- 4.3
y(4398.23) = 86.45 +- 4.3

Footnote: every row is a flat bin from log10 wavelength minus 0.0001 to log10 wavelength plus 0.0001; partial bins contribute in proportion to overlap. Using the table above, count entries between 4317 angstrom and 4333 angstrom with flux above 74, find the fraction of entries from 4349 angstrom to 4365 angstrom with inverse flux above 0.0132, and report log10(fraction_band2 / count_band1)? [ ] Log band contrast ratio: -1.3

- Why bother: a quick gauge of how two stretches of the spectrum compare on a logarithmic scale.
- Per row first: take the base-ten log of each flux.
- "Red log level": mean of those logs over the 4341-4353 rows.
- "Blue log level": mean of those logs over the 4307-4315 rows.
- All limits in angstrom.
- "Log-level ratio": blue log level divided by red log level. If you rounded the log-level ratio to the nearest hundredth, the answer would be 0.92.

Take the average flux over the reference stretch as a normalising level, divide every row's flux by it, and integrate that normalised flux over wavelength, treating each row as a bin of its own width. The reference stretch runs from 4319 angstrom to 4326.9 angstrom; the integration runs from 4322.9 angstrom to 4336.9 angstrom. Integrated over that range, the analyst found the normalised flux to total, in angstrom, 14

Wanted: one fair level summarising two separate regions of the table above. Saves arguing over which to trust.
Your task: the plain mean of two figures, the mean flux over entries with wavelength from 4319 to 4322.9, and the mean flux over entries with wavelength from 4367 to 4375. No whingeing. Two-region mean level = 81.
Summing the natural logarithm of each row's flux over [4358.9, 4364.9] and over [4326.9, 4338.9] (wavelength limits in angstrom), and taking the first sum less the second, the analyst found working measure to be -13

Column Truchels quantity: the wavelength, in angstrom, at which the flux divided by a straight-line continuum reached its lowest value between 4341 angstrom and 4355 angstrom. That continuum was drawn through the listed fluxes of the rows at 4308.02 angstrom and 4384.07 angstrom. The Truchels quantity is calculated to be 4341.88 angstrom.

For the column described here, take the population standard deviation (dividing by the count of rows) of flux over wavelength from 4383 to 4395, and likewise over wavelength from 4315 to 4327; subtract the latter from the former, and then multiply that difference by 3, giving 0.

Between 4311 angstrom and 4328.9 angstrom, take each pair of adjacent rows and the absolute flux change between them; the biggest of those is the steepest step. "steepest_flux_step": 16.7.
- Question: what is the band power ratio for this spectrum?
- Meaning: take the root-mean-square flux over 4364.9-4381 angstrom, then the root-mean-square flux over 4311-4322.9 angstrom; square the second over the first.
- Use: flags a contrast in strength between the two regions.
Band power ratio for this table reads 0.96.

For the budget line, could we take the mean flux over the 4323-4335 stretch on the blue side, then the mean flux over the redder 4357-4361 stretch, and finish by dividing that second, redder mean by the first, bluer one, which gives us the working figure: 1.08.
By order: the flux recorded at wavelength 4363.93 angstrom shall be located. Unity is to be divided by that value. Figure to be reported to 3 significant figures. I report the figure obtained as 0.0126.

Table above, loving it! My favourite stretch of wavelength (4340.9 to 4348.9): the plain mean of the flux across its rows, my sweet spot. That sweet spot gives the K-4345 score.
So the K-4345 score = 68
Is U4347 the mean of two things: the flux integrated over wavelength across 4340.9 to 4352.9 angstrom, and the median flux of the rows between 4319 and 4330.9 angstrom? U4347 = 473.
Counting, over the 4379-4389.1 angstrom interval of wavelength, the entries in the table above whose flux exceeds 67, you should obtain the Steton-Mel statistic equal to 2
